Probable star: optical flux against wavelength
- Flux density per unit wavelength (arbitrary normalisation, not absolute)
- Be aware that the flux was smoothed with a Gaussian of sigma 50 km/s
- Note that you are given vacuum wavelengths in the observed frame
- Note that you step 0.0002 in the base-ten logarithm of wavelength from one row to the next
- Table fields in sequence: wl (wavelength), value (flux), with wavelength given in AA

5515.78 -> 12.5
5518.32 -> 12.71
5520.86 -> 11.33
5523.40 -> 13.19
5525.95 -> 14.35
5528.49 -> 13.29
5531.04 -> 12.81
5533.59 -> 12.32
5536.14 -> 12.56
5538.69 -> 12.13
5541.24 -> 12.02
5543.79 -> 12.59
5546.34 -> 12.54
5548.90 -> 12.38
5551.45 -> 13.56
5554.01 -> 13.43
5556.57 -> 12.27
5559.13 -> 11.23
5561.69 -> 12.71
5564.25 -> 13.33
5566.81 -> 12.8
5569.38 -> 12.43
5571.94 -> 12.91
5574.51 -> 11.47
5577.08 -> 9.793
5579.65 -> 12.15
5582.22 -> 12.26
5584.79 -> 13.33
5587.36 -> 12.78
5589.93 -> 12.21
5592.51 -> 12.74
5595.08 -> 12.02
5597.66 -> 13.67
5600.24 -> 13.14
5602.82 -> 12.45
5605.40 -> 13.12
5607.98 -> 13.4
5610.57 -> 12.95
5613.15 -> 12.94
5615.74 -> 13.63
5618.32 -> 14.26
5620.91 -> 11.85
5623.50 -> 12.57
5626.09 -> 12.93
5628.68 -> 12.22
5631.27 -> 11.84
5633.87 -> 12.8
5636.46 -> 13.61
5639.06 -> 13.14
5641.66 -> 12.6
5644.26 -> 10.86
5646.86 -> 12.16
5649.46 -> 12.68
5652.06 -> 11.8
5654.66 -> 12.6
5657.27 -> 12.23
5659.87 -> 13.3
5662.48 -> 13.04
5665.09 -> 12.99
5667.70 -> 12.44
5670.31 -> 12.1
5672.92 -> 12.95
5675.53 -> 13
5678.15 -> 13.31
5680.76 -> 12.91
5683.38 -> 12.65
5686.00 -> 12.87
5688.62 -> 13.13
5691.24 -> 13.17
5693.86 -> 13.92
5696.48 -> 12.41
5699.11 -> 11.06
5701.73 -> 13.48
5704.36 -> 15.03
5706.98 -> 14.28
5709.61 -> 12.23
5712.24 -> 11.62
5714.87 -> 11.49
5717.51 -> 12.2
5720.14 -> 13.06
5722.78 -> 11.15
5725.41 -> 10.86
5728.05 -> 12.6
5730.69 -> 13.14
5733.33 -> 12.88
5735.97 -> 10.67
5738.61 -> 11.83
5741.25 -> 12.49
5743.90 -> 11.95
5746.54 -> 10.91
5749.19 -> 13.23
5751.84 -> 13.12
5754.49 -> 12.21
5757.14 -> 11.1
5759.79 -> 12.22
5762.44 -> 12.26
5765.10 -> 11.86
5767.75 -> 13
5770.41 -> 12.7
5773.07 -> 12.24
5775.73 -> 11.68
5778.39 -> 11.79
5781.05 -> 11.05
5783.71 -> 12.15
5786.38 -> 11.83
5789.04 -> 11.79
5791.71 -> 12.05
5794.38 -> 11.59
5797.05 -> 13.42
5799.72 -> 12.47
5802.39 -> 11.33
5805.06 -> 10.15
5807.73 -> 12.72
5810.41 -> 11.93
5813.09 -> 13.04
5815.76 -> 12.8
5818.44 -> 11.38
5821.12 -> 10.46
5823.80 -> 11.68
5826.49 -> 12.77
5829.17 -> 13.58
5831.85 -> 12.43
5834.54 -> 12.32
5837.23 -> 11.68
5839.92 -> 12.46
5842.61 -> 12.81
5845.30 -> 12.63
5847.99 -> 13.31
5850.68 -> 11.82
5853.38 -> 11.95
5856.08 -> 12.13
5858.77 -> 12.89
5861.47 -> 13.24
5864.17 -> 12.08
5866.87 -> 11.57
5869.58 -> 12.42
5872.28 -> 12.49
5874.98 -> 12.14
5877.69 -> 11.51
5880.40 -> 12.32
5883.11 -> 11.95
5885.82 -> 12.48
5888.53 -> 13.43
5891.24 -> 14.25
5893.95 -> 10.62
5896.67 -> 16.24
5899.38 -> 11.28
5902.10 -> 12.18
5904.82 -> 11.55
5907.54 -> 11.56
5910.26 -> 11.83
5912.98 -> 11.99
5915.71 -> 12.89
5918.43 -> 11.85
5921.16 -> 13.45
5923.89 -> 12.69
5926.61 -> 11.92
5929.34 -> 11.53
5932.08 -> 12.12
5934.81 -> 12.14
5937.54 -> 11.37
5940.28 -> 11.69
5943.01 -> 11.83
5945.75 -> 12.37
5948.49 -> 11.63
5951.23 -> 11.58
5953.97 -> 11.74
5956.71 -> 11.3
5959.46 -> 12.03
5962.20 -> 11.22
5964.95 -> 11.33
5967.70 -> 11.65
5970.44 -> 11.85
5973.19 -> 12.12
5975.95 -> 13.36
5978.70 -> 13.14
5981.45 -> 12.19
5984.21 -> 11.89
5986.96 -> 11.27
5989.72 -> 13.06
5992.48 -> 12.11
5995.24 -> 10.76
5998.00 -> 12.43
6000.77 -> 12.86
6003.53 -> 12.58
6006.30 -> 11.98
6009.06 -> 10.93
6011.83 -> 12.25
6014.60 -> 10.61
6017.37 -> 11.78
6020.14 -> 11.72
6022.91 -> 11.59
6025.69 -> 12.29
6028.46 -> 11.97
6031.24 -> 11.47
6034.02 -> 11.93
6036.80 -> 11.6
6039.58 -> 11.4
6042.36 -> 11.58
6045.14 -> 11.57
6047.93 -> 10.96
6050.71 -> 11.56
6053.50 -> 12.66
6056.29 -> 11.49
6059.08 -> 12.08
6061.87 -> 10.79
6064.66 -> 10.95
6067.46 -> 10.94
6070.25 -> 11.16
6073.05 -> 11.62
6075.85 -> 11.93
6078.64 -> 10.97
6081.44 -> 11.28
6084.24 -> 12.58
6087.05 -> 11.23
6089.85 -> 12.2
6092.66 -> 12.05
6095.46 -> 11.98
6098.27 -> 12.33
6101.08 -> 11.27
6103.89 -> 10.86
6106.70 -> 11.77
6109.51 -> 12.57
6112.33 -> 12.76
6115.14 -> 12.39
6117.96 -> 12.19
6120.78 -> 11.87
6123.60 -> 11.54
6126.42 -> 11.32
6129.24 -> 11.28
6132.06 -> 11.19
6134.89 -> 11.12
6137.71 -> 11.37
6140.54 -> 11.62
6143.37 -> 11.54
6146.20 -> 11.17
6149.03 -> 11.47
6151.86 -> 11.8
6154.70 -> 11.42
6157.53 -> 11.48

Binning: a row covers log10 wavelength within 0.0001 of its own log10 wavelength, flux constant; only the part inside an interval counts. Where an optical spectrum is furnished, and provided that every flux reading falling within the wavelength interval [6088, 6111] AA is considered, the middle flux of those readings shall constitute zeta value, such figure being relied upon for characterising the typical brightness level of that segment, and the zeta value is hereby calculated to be 12.0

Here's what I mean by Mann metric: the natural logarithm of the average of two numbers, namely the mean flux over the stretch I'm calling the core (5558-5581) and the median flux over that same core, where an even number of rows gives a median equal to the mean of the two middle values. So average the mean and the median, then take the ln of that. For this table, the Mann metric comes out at 2.51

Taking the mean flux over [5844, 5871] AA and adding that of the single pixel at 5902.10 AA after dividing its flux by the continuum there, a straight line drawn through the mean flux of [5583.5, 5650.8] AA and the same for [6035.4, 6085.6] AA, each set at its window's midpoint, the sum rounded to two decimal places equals 13.42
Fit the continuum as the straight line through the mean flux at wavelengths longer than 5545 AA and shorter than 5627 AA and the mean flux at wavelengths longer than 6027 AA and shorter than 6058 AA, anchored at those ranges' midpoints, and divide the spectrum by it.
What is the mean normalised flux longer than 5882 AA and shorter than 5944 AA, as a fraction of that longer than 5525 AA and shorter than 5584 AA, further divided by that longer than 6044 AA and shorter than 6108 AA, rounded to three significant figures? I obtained 1.05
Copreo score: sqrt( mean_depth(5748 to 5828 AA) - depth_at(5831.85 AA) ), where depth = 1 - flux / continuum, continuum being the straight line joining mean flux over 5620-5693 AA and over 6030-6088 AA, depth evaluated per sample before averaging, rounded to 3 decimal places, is 0.200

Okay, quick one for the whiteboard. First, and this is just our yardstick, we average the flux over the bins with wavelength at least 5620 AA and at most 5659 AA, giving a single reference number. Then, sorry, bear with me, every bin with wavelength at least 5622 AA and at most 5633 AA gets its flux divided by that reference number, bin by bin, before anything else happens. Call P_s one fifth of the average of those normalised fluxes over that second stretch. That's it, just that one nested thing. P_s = 0.200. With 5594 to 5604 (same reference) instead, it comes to 0.207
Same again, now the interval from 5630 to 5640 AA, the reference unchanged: 0.207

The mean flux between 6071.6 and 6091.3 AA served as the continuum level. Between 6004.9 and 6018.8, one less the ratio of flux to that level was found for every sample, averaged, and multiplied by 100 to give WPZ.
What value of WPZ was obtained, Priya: 1.5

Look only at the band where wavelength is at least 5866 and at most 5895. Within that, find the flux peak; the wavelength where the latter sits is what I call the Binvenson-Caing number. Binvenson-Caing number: 5891.24 AA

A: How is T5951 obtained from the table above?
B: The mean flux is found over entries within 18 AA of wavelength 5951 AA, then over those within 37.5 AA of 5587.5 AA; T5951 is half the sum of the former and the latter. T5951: 12.2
